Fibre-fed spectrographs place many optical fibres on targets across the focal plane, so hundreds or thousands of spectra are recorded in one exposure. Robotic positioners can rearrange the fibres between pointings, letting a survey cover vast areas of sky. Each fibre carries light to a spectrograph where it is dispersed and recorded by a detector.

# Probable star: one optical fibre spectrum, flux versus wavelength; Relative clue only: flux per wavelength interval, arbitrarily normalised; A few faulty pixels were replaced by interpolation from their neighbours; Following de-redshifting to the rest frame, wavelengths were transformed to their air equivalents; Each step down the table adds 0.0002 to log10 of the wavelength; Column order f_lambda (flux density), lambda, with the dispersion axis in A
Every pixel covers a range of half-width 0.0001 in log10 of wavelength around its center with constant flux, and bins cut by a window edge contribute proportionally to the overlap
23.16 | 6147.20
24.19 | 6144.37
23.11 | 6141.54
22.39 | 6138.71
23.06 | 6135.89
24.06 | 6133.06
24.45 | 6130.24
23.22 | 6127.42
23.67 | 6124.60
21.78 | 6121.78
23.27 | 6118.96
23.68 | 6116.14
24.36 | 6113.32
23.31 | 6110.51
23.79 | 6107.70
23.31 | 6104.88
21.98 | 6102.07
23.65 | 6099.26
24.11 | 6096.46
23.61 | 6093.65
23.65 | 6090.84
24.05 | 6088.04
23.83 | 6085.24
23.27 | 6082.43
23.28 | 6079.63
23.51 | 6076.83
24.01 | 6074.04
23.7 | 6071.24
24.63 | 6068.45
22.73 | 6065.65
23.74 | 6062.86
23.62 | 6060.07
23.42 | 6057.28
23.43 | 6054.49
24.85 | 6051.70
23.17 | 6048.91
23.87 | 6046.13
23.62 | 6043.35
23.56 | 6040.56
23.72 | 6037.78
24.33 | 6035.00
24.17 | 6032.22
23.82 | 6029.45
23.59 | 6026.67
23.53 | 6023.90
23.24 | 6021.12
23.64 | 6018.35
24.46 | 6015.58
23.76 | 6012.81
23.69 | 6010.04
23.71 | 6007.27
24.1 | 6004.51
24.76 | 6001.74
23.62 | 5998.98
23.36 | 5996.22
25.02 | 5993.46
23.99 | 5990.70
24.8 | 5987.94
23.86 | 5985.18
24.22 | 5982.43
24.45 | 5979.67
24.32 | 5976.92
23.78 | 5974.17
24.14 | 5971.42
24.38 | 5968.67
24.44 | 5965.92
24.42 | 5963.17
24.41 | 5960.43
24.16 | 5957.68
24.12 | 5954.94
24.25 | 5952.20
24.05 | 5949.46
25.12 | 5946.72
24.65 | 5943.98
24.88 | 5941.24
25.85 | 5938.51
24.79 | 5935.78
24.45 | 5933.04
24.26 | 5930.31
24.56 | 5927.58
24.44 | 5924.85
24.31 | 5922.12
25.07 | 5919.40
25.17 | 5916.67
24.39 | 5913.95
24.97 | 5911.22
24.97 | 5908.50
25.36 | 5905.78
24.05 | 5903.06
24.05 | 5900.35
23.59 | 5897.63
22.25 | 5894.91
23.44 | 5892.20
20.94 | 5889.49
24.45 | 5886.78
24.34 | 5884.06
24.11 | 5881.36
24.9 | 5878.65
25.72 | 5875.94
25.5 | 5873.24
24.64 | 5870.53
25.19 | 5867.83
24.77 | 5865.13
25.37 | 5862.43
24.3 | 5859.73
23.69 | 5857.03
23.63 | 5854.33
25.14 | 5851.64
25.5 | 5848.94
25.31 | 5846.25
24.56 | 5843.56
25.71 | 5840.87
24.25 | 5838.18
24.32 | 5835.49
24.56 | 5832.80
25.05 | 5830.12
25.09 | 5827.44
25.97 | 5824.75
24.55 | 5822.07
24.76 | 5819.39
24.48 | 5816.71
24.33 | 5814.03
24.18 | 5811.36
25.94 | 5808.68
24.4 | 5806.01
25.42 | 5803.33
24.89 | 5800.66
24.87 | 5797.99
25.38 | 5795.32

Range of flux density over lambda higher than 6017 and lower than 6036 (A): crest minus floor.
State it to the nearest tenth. 1.1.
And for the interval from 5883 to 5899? 3.5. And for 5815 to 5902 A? 5.0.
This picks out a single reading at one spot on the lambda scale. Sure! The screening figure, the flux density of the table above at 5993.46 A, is 25.02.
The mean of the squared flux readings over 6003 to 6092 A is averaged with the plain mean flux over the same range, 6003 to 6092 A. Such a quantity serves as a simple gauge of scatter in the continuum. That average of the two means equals 294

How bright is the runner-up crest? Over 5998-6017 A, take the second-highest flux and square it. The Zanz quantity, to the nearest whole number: 598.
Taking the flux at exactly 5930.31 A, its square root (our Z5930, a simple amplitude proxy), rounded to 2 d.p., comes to 4.93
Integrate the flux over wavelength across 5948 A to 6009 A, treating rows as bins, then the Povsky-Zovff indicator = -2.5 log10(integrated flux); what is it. -7.92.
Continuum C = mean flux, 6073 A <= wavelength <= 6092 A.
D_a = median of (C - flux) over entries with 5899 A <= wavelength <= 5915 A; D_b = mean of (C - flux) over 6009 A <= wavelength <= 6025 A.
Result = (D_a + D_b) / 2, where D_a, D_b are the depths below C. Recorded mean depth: -0.54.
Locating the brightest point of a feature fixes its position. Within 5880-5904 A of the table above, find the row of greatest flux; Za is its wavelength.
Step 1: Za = 5886.78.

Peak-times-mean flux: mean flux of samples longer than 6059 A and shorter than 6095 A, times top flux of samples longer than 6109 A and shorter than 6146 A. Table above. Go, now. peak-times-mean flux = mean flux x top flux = 578.6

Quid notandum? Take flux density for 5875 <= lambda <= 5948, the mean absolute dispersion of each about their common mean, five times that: 3.3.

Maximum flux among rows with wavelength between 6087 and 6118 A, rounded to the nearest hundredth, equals 24.36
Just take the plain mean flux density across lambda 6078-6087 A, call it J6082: 23.5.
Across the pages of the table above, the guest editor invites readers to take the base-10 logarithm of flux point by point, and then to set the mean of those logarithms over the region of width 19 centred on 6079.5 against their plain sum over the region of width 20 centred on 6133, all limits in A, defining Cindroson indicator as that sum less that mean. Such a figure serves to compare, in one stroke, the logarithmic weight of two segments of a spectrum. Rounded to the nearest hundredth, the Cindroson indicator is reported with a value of 8.21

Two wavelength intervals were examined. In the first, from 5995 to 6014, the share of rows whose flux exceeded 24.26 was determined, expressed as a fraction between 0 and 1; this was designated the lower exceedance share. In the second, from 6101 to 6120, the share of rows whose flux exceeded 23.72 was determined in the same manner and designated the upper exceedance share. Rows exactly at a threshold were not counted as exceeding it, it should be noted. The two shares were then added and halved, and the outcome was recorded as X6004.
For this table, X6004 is 0.214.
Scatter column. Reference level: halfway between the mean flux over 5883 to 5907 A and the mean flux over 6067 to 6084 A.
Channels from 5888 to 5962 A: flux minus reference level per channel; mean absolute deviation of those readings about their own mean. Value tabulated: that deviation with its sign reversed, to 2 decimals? -0.62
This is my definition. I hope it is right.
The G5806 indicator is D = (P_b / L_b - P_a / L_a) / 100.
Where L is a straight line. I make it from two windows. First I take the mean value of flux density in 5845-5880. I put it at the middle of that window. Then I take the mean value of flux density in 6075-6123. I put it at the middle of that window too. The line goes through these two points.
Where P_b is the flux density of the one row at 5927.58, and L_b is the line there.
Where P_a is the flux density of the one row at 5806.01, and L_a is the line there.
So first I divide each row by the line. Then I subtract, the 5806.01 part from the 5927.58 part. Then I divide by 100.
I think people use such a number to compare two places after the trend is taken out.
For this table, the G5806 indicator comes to 0.0004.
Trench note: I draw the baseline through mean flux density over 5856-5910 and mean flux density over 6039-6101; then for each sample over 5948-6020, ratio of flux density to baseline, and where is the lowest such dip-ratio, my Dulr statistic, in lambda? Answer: 5996.22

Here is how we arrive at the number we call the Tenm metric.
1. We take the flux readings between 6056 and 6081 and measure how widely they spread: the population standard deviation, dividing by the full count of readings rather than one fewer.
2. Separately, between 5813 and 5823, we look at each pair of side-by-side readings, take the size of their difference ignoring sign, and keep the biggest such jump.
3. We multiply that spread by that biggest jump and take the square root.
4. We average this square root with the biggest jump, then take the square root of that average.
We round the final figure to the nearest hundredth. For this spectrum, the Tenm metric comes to 0.57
